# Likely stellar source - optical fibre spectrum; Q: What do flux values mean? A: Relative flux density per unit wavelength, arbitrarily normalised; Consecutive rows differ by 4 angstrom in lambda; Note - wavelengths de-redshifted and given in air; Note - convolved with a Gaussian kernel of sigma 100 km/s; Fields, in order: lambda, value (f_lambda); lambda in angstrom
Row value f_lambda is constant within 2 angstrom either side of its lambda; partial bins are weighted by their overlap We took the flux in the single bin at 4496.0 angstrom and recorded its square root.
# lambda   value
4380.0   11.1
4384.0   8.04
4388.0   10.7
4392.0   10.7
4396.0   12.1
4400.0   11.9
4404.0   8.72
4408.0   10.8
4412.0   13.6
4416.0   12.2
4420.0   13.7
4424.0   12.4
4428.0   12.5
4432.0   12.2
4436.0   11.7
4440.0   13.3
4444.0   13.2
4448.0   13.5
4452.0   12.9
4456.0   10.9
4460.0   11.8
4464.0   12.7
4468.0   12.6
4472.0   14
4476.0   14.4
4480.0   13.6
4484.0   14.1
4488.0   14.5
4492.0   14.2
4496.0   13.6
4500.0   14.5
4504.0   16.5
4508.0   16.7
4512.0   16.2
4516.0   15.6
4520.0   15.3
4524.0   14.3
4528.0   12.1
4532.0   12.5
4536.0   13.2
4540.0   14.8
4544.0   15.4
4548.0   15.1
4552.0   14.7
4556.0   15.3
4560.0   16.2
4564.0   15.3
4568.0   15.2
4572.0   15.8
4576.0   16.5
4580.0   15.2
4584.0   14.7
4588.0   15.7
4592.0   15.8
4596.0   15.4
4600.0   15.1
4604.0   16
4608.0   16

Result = 3.69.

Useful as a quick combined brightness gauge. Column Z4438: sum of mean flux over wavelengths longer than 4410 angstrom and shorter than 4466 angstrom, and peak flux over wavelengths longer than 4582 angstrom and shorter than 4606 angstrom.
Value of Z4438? 29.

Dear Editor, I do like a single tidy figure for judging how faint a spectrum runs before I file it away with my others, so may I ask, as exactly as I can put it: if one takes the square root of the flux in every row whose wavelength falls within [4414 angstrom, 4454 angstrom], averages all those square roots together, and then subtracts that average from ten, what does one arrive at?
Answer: 6.43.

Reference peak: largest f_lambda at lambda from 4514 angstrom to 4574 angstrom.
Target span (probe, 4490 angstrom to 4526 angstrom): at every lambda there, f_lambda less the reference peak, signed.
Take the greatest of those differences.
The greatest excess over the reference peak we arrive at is 0.50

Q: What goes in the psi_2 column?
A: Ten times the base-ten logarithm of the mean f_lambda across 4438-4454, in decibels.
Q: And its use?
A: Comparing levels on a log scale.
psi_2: 11.2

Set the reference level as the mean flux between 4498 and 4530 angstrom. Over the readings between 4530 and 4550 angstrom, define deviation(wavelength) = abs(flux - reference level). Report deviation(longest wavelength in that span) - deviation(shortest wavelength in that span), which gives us -2.6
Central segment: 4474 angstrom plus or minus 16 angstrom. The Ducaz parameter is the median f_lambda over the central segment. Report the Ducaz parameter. 13.8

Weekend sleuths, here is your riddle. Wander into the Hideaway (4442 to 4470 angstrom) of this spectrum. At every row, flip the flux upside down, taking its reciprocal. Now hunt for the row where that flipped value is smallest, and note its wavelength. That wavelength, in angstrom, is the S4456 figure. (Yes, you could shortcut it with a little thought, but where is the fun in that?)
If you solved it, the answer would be 4448.0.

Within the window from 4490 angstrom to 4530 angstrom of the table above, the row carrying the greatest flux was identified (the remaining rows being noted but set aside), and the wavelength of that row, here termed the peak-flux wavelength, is 4508.0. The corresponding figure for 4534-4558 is 4544.0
